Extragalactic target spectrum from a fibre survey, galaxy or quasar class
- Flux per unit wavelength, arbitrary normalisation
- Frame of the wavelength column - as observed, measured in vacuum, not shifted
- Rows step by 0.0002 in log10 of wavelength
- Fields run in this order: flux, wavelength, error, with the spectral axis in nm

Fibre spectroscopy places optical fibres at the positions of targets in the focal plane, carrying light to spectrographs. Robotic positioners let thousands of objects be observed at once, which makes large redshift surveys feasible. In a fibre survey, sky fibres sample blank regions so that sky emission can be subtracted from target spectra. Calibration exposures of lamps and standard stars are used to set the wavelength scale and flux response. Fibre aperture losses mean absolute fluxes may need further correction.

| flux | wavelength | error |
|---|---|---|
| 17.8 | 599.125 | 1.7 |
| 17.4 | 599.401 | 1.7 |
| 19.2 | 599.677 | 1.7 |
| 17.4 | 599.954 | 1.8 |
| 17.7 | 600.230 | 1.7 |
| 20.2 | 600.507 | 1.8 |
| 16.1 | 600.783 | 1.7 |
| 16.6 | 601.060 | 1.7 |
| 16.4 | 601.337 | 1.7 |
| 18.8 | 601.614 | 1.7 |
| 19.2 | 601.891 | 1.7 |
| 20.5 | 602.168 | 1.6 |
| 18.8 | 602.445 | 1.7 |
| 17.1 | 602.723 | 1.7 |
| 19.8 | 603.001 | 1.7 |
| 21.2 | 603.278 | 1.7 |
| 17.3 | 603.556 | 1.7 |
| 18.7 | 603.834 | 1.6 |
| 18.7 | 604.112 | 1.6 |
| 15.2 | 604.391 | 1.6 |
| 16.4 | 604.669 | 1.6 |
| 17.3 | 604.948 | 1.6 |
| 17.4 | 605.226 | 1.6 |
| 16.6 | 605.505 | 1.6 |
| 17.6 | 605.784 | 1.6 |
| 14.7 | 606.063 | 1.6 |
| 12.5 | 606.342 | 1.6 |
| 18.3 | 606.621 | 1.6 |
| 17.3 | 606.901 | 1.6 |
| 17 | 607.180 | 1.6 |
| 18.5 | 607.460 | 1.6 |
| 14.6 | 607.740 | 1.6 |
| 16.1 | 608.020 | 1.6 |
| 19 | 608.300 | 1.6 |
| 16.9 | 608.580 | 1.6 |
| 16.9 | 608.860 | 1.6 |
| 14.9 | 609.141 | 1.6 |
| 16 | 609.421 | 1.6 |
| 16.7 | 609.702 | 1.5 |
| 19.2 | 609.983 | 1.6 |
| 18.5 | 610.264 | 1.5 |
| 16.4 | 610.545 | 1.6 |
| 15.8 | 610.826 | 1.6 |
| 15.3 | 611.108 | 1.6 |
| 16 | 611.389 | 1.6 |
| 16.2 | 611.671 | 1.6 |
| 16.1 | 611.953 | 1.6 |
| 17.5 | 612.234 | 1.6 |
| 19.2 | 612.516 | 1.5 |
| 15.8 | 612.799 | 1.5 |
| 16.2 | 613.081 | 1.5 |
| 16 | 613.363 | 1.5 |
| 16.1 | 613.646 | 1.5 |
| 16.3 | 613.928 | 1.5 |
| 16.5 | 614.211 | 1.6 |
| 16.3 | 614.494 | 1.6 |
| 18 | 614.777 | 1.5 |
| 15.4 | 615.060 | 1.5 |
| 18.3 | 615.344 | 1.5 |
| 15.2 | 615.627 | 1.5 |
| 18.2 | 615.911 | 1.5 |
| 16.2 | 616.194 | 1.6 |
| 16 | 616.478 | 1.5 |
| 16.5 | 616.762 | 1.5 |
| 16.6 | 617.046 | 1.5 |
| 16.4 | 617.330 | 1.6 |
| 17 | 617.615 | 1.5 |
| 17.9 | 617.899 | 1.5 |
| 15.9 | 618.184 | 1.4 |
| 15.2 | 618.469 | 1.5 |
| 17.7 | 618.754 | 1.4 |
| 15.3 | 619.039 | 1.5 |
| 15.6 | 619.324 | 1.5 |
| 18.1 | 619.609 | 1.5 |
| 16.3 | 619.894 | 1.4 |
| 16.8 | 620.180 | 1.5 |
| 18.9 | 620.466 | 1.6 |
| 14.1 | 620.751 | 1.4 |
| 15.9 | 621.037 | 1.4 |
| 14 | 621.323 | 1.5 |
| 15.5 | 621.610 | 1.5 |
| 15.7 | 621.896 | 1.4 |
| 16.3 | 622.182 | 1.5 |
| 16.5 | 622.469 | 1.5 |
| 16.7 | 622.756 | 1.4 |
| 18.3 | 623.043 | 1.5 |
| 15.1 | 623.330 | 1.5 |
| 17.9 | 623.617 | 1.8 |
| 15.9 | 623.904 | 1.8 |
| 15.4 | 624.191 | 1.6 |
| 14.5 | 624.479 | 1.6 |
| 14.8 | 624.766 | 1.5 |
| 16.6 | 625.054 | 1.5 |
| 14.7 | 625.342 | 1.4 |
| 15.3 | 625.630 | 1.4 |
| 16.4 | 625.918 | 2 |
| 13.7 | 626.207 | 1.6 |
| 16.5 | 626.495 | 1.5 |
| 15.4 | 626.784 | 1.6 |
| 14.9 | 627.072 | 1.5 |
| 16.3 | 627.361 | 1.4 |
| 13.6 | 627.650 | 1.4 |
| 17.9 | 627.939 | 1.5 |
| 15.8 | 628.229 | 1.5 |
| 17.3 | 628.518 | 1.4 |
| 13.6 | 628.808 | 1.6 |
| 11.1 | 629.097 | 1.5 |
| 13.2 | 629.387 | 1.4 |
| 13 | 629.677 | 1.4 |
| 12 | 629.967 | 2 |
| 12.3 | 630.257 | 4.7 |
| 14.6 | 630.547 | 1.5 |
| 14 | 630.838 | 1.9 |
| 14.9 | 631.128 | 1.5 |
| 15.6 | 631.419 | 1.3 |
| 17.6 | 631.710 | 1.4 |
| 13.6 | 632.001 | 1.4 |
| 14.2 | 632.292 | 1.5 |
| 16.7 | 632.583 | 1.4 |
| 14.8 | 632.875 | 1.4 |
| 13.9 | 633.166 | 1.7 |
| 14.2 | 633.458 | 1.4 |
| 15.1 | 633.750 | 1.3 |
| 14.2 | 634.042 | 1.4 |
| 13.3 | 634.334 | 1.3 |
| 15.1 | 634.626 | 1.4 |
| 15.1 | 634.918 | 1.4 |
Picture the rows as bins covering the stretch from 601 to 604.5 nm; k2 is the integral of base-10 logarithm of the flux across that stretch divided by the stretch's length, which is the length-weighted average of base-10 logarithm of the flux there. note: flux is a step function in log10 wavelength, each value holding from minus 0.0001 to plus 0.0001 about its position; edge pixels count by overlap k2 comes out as 1.26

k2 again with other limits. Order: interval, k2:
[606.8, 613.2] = 1.22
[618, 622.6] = 1.21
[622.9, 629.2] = 1.19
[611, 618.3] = 1.22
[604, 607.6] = 1.22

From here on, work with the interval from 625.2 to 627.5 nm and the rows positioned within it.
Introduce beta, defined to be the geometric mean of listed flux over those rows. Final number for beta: 15.4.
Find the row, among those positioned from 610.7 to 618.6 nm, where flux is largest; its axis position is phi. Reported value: 612.516 nm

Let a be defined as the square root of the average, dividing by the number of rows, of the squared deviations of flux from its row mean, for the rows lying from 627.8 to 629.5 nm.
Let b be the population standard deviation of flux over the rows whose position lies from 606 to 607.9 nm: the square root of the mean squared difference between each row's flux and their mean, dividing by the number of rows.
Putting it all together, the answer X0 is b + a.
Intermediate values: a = 2.4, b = 2.07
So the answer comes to 4.5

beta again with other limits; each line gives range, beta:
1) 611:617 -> 16.5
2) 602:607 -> 17.4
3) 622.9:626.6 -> 15.7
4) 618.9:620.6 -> 16.8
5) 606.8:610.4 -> 17.0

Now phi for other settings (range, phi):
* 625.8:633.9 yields 627.939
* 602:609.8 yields 603.278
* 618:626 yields 620.466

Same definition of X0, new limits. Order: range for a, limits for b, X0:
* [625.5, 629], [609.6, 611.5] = 2.7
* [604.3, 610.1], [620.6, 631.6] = 3.2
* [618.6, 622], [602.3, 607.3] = 3.3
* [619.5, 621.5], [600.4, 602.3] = 3.4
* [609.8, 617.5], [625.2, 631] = 2.9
